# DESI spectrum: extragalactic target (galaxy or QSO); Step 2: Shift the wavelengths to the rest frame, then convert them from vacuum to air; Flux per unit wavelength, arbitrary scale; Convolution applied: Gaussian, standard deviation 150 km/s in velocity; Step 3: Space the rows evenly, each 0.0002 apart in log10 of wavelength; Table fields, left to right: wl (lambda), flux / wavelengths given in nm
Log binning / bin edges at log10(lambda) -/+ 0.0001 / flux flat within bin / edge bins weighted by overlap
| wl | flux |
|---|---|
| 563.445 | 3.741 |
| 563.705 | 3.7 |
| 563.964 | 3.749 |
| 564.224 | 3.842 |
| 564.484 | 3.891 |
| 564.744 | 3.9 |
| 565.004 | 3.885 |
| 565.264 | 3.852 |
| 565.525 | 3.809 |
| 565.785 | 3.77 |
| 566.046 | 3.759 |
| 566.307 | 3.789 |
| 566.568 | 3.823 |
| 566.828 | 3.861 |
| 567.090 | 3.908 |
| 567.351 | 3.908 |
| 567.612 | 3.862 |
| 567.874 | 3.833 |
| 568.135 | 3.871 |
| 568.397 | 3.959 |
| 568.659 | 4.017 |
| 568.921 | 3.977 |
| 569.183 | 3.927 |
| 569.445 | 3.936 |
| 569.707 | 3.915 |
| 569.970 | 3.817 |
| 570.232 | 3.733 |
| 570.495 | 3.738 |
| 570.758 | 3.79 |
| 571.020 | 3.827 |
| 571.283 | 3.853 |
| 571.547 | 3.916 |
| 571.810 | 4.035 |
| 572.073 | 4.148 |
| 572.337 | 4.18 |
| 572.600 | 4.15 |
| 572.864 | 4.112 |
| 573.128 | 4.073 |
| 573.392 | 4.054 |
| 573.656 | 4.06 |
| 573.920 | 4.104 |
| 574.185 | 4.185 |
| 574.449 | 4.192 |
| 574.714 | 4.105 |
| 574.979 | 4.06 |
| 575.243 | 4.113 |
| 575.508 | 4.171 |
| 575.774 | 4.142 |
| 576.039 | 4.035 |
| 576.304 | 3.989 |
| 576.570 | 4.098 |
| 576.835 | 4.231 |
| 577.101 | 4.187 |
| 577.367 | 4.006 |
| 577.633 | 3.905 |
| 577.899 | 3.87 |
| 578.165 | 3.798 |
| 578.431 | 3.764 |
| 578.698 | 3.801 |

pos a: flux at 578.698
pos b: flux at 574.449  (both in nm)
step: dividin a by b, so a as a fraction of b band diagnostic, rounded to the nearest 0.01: 0.91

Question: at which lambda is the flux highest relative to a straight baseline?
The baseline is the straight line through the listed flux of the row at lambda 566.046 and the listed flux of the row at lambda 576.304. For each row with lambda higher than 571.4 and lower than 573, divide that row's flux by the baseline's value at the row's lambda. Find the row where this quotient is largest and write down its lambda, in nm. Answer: 572.337 nm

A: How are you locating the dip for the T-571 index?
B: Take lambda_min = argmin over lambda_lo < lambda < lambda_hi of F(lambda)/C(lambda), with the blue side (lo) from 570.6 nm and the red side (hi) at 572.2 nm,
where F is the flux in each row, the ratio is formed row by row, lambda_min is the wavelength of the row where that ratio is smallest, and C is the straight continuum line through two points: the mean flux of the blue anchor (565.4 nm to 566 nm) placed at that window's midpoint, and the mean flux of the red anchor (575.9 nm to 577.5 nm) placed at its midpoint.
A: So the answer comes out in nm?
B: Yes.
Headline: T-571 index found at 570.758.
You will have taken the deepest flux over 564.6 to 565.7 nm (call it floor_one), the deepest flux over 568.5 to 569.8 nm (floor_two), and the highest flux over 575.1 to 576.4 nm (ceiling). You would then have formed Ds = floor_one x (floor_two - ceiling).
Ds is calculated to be -0.98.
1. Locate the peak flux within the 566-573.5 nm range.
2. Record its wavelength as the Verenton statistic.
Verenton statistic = 572.337 nm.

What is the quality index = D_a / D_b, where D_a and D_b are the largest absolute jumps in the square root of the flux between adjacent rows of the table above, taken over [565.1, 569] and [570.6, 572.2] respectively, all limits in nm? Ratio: 0.75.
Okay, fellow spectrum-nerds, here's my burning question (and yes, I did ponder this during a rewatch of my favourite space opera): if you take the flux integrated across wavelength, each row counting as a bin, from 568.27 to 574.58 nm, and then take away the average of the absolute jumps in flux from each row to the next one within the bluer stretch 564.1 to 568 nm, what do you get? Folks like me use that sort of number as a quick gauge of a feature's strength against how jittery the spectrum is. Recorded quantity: 25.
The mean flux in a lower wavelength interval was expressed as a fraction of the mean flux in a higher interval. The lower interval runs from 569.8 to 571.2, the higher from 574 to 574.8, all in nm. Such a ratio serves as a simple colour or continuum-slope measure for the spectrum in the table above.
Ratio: 0.91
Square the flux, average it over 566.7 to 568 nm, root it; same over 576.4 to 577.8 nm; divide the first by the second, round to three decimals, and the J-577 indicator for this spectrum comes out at 0.948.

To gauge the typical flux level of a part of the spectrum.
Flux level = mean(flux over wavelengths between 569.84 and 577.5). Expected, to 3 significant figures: 4.04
